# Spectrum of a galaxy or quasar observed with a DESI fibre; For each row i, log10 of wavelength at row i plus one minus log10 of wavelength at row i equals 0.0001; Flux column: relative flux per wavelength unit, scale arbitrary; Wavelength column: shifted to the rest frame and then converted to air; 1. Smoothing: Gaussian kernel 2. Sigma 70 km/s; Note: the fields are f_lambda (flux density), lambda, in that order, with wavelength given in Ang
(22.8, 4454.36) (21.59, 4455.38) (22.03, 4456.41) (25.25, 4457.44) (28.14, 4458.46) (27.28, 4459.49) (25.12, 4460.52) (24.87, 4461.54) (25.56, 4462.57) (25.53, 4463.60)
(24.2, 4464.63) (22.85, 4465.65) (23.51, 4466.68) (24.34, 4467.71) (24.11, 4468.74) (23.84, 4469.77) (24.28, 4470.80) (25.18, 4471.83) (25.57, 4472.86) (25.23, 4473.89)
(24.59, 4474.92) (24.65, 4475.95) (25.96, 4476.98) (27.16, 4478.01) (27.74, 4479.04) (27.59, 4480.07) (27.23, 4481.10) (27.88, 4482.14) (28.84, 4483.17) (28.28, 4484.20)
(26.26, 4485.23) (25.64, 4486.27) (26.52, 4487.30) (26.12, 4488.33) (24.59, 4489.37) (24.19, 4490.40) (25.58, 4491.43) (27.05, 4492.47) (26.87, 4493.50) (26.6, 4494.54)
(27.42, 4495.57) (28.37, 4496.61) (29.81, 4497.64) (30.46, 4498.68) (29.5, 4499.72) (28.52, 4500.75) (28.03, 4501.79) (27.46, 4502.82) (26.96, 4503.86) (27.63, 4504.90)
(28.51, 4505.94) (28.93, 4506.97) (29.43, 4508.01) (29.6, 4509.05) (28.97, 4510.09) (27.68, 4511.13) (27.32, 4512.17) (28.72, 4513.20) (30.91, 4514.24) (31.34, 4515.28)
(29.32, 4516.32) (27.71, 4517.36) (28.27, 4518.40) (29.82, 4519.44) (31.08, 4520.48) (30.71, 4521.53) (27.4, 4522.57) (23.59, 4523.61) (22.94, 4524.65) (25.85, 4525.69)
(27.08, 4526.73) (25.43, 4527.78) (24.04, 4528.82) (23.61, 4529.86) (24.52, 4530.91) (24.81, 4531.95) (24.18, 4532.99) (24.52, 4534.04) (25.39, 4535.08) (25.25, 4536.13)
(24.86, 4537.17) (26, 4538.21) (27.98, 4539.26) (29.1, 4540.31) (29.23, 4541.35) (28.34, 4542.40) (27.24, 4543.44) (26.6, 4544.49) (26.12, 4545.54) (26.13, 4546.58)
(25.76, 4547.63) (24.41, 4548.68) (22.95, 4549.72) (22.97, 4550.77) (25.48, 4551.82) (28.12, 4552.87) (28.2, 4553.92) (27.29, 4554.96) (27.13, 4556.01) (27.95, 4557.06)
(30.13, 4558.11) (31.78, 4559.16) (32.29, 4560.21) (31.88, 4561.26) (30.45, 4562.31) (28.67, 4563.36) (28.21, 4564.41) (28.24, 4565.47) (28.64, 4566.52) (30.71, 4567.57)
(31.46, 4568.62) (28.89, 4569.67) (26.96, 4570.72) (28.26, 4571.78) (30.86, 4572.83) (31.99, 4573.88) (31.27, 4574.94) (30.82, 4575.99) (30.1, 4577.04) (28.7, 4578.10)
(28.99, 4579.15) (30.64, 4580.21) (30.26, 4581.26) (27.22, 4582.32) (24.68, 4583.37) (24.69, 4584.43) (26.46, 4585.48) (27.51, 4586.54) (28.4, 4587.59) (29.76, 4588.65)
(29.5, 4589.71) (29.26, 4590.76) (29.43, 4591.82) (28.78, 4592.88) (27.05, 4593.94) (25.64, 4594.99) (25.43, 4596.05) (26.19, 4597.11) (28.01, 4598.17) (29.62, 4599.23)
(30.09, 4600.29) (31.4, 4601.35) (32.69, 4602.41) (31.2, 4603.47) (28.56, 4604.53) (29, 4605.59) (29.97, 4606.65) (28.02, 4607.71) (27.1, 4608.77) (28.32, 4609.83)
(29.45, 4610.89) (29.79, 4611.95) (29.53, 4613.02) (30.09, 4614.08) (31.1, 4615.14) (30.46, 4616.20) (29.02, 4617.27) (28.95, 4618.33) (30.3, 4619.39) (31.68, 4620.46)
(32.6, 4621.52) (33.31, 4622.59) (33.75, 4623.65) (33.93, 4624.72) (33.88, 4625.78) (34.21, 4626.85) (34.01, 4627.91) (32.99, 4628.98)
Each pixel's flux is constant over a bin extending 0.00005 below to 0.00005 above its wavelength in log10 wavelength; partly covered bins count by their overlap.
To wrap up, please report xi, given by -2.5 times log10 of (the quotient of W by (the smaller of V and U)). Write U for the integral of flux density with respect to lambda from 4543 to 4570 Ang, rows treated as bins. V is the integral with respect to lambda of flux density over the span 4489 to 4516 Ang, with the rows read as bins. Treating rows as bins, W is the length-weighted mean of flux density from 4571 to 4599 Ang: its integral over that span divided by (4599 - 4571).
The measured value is 3.56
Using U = 756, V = 760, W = 28.4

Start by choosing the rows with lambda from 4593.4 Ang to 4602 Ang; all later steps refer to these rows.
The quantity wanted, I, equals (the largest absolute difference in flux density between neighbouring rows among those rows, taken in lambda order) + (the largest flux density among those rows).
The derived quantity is 33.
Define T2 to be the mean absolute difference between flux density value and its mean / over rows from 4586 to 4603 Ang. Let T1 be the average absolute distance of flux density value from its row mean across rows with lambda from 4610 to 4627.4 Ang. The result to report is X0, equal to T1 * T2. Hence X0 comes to 2.7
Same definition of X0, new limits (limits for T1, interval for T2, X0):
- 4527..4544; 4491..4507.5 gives 1.6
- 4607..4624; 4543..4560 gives 2.5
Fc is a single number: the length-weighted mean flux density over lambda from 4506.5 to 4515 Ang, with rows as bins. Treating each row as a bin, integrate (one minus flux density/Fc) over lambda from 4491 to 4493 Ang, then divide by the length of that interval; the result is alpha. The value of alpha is 0.09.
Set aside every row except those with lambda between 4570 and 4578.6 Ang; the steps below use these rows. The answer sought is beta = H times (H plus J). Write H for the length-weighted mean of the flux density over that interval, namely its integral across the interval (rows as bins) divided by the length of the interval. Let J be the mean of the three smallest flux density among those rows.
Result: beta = 1725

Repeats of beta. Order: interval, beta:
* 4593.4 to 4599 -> 1395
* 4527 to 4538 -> 1205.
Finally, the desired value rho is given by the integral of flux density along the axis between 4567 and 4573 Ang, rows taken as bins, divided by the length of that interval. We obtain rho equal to 29.5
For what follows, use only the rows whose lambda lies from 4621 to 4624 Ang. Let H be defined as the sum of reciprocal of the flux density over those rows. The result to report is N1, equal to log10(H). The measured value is -1.044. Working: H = 0.090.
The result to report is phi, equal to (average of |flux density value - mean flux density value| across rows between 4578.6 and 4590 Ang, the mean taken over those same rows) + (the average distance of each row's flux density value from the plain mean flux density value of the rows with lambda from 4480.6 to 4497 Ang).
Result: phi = 2.8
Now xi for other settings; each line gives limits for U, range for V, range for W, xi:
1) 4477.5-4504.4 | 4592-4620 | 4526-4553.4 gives 3.64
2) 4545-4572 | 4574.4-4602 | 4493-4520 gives 3.56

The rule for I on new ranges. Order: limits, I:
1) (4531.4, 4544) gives 31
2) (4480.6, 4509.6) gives 32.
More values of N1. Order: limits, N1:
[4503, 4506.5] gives -0.965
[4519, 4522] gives -1.008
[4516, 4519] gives -0.976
